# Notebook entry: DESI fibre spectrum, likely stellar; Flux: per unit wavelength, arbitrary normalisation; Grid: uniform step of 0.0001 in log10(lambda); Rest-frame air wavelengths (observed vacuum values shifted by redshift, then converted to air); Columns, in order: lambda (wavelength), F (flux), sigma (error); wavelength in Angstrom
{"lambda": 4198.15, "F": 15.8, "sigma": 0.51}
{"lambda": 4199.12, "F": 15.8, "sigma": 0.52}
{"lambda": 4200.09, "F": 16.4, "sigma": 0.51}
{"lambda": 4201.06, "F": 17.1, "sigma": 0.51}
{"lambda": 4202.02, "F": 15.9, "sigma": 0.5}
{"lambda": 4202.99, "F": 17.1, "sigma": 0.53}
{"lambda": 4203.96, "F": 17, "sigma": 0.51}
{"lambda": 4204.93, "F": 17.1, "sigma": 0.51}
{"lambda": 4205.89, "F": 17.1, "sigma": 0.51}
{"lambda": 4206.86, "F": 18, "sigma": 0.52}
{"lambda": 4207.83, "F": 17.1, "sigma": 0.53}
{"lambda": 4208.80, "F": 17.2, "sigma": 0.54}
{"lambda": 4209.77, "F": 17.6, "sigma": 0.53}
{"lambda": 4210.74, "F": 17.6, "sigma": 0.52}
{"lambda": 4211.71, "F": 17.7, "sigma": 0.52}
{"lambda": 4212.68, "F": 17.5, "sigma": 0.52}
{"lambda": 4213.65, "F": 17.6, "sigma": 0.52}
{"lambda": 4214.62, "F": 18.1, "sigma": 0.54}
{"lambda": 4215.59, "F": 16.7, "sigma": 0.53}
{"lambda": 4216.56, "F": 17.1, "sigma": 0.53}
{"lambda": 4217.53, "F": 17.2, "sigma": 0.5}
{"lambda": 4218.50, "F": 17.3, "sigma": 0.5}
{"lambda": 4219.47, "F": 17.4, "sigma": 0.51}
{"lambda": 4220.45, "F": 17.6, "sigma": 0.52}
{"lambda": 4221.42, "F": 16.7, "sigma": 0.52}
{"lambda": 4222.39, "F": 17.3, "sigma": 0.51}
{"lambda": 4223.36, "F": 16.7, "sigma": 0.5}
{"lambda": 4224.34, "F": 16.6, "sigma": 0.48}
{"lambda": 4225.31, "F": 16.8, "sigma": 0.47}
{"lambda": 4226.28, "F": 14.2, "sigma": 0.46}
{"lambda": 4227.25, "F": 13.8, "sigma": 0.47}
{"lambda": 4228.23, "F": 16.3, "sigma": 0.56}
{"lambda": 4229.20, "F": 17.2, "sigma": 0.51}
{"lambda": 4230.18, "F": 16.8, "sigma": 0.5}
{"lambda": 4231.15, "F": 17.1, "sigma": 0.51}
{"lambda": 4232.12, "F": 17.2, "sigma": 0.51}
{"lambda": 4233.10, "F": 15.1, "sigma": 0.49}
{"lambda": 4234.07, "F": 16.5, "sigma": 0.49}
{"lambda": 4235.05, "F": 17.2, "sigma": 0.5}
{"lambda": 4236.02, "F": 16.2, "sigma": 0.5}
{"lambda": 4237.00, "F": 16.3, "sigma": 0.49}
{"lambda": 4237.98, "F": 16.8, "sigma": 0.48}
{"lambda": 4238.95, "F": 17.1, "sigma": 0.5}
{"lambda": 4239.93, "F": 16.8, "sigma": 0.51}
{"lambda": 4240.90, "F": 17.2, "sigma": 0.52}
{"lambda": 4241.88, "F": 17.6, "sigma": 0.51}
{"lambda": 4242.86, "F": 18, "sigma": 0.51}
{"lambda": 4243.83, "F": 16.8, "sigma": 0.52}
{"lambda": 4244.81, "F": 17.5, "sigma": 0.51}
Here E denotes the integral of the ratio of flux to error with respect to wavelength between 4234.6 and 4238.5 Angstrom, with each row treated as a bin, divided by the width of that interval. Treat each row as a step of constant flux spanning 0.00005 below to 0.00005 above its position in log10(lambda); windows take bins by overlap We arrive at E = 33.8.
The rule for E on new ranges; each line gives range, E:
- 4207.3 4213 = 33.1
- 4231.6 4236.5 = 33.0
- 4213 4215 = 33.7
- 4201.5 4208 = 33.1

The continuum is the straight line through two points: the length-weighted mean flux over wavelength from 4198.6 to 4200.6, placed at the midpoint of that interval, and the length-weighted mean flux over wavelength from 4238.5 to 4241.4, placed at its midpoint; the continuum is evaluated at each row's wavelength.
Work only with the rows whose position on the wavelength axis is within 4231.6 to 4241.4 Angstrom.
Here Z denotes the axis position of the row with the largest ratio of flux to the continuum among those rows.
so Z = 4232.12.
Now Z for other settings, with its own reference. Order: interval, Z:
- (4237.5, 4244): 4242.86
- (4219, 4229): 4220.45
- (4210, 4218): 4214.62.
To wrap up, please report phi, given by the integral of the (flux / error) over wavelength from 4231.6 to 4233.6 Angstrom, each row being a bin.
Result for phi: 64.7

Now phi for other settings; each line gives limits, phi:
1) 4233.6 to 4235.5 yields 64.5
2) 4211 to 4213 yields 67.7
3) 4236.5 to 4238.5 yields 68.2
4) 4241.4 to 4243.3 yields 66.2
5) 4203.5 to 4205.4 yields 63.5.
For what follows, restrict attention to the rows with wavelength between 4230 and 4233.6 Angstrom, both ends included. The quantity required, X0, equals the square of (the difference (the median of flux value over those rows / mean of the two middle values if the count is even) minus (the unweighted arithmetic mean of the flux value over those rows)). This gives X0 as 0.16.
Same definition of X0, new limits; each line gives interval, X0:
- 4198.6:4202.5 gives 0.02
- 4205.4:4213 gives 0.01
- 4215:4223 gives 0.01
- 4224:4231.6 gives 0.36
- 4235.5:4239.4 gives 0.00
